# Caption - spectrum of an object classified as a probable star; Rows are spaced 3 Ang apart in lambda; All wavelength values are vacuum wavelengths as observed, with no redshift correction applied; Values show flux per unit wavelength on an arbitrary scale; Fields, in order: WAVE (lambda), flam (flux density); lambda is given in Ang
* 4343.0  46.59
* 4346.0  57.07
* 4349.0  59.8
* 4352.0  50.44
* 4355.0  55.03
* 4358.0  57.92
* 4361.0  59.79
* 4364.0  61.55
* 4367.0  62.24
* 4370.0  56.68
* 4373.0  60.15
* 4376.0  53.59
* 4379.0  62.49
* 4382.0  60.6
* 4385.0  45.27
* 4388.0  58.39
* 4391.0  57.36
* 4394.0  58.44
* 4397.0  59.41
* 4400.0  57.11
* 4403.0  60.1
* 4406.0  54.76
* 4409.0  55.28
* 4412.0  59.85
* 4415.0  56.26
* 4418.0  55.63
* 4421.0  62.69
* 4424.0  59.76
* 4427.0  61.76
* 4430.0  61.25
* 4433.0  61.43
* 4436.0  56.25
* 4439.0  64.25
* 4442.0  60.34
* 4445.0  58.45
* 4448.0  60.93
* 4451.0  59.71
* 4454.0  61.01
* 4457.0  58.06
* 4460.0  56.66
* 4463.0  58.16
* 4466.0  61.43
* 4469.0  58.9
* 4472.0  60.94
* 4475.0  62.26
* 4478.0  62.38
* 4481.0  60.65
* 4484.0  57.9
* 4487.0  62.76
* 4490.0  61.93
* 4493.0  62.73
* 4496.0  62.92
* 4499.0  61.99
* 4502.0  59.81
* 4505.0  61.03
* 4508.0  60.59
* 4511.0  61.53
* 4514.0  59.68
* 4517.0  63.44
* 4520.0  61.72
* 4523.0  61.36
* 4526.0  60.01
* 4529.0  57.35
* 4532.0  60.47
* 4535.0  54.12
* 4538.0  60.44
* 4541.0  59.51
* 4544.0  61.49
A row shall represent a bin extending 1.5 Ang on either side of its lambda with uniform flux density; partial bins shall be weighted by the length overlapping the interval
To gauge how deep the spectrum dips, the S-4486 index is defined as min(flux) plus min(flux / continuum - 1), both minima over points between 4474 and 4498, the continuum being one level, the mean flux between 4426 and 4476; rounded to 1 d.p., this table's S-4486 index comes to 57.9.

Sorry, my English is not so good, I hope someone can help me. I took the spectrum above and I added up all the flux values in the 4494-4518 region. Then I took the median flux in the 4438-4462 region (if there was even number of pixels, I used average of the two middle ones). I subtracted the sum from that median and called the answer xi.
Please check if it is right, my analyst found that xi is -431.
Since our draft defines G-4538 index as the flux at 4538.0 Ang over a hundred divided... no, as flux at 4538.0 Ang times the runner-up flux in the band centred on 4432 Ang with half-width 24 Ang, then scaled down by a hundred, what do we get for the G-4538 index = 37.9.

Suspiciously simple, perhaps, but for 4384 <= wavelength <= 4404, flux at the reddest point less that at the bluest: 15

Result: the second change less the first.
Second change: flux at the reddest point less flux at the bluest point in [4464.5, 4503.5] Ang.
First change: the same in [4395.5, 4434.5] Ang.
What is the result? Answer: -3.6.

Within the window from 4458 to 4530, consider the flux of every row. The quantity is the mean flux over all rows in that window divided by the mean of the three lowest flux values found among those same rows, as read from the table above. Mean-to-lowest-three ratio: 1.06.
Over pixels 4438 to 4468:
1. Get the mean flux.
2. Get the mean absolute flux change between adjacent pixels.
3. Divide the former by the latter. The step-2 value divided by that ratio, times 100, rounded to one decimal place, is 8.2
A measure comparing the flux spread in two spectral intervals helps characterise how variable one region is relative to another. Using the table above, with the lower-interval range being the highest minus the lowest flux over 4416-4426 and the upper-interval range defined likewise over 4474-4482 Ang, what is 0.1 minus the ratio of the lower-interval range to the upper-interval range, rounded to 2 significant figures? -4.0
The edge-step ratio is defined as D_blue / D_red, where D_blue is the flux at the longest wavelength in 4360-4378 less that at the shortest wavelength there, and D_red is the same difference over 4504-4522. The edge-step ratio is -9.0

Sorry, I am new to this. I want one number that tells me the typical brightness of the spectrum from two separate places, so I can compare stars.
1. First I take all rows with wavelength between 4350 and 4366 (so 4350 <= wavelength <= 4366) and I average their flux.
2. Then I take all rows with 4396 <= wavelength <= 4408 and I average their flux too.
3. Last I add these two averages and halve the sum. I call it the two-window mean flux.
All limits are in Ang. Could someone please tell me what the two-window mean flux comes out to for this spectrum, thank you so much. 57.4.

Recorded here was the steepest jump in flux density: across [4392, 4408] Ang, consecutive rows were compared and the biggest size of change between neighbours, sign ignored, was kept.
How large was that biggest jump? 5.3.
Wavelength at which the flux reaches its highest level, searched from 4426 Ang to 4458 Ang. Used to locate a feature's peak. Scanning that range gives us 4439.0 Ang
